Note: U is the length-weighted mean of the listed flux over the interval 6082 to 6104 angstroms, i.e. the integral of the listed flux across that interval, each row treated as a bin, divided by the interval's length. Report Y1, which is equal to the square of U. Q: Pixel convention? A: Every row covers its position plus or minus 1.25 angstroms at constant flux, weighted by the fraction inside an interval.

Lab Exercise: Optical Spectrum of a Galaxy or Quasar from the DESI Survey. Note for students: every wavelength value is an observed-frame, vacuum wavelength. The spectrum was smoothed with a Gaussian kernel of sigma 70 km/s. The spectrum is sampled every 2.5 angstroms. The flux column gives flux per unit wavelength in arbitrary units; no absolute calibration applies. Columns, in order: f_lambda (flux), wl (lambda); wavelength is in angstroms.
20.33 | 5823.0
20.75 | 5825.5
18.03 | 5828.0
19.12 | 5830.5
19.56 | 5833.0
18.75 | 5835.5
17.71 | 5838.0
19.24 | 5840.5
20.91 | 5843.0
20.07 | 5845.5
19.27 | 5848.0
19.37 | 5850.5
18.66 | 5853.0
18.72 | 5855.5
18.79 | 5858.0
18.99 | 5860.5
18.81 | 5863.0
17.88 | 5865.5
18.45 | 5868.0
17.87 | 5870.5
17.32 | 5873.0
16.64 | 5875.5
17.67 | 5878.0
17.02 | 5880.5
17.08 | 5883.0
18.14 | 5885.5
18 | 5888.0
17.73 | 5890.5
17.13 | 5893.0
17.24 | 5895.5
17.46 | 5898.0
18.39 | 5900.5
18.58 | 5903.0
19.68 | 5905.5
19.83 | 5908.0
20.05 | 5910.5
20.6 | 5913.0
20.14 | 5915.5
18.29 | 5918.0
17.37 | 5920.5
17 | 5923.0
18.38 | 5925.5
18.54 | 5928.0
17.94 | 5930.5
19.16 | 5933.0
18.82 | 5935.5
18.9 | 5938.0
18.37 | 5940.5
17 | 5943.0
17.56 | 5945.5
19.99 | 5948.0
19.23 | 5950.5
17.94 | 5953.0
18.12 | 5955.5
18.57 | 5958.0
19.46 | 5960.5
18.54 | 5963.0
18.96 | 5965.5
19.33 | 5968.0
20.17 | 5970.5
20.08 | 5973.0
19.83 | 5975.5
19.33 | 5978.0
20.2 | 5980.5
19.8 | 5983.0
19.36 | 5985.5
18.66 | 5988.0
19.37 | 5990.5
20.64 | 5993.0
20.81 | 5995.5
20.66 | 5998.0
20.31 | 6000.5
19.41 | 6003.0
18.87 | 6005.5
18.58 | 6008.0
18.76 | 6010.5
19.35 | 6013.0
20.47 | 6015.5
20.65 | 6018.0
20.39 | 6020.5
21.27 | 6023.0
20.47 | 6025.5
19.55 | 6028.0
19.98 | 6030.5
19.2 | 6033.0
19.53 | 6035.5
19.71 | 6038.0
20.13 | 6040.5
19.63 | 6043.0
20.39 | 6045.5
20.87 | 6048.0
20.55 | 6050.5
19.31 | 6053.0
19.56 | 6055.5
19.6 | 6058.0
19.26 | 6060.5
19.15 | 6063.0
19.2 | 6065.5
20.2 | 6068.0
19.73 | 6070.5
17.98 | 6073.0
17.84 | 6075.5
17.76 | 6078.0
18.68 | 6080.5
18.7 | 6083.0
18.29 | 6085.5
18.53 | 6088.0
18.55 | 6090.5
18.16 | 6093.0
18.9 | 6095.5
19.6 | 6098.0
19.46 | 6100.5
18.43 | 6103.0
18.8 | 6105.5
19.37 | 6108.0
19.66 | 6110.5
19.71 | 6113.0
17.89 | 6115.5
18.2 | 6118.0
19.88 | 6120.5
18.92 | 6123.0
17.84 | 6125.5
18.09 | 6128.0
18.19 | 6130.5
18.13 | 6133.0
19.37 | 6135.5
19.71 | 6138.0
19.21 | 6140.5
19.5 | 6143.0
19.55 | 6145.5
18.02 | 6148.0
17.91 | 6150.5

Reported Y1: 351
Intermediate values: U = 18.7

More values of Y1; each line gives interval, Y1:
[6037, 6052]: 408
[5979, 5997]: 394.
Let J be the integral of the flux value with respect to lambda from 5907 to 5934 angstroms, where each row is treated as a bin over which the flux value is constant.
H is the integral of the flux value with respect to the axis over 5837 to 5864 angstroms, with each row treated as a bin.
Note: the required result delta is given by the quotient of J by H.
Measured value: 0.98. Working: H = 517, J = 509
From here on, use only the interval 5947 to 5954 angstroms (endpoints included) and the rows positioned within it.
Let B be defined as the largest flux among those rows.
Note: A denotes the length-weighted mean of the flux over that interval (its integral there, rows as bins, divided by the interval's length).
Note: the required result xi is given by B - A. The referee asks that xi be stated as 0.93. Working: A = 19.1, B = 19.99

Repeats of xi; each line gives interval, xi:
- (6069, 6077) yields 1.18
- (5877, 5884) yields 0.42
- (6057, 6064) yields 0.27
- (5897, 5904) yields 0.43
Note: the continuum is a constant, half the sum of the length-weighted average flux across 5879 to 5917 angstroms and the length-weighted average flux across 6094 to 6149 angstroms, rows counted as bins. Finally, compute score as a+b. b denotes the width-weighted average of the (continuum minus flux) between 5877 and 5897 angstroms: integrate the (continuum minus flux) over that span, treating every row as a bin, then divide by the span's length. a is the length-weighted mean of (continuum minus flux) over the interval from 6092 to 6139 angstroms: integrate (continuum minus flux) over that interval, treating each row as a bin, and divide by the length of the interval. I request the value 1.0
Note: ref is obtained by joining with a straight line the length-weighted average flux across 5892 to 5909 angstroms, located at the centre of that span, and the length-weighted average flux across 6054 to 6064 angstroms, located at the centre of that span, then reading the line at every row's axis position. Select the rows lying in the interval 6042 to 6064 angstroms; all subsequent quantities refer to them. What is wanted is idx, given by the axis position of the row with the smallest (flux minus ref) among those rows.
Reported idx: 6063.0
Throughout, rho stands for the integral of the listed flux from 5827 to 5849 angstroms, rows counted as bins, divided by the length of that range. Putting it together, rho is 19.2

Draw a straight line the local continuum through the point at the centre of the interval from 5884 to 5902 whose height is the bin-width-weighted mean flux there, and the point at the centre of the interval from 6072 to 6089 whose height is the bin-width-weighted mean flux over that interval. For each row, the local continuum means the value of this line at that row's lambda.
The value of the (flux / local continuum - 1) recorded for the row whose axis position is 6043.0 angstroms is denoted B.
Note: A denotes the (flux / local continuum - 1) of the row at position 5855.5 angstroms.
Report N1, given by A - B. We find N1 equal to -0.019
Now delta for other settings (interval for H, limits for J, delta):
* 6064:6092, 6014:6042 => 1.08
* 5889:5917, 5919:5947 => 0.96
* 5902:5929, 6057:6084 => 1.00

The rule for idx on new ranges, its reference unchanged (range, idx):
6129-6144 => 6133.0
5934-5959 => 5943.0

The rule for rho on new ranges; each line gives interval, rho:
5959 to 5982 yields 19.5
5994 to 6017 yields 19.7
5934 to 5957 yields 18.4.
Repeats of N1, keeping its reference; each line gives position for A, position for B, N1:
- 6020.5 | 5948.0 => 0.010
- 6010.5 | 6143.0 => -0.019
